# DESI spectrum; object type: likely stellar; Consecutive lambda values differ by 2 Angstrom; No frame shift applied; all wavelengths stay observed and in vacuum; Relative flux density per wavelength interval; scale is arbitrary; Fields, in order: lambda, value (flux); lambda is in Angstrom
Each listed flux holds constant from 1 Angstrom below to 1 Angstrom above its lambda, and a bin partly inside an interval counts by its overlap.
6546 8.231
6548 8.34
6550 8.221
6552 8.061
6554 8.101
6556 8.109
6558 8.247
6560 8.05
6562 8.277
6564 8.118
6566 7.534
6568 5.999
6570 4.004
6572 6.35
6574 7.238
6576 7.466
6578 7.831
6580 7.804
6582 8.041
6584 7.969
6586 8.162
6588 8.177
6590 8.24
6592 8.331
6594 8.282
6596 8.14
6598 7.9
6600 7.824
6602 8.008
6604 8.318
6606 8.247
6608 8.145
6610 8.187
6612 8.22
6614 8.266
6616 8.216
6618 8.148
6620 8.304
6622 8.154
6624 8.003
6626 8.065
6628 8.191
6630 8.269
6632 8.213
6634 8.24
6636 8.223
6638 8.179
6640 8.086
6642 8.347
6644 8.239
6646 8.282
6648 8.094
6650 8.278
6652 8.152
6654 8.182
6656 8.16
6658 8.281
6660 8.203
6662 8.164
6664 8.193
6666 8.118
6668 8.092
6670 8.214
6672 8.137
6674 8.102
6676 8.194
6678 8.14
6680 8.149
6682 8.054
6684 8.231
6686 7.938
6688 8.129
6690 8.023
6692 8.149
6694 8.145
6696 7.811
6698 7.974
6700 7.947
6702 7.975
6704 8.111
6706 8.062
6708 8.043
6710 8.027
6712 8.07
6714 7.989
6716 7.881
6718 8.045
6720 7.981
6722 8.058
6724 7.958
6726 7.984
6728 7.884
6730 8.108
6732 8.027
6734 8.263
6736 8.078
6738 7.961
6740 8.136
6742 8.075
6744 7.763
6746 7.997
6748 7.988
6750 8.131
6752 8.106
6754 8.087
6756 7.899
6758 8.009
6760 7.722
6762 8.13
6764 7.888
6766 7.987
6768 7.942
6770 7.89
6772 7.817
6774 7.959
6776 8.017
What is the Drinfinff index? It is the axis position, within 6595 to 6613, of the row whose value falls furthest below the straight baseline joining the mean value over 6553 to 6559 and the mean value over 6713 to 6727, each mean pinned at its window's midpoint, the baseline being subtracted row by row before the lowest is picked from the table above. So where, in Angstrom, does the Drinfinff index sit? 6600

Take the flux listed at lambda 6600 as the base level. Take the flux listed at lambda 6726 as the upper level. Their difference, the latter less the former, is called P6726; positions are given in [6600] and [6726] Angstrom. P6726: 0.2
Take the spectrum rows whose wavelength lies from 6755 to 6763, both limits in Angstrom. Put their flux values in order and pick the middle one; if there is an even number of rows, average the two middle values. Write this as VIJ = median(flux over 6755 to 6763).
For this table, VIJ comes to 7.95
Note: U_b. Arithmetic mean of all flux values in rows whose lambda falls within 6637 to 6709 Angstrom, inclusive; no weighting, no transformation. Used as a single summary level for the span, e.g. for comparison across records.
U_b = 8.13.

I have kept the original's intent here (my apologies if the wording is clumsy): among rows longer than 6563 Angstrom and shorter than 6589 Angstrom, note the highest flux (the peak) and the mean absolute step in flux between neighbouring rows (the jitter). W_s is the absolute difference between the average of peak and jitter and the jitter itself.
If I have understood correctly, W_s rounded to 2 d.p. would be 3.73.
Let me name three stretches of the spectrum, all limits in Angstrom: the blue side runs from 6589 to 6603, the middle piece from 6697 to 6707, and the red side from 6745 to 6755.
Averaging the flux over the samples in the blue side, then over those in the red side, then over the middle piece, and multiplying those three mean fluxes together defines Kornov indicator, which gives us 524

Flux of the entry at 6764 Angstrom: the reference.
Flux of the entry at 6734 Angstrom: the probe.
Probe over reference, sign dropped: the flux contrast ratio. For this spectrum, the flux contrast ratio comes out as 1.05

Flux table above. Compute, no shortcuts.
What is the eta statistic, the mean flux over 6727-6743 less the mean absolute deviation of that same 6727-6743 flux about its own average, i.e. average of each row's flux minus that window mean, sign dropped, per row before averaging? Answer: 7.98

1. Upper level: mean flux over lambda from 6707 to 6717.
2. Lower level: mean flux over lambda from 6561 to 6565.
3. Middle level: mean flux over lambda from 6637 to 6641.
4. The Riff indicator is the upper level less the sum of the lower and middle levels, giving -8.3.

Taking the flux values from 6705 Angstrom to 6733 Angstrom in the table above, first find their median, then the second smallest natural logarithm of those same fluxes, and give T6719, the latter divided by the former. 0.257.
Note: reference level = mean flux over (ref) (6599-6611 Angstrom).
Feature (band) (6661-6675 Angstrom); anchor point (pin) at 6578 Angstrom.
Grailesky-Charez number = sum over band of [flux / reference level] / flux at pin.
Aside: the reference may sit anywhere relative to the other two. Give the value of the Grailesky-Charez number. 0.897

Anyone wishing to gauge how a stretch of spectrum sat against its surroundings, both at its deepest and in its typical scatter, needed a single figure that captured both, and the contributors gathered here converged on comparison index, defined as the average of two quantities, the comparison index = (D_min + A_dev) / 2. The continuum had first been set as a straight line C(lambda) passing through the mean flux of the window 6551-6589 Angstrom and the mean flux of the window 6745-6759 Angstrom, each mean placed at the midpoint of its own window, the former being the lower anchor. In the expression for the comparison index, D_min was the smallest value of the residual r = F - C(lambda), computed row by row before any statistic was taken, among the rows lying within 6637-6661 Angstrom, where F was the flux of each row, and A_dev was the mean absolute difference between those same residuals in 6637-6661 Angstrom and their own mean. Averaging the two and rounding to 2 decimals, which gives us 0.20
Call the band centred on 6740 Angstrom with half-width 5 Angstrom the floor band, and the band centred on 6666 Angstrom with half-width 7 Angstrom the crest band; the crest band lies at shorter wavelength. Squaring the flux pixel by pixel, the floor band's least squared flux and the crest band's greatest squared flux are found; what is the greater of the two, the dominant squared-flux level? 67.5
